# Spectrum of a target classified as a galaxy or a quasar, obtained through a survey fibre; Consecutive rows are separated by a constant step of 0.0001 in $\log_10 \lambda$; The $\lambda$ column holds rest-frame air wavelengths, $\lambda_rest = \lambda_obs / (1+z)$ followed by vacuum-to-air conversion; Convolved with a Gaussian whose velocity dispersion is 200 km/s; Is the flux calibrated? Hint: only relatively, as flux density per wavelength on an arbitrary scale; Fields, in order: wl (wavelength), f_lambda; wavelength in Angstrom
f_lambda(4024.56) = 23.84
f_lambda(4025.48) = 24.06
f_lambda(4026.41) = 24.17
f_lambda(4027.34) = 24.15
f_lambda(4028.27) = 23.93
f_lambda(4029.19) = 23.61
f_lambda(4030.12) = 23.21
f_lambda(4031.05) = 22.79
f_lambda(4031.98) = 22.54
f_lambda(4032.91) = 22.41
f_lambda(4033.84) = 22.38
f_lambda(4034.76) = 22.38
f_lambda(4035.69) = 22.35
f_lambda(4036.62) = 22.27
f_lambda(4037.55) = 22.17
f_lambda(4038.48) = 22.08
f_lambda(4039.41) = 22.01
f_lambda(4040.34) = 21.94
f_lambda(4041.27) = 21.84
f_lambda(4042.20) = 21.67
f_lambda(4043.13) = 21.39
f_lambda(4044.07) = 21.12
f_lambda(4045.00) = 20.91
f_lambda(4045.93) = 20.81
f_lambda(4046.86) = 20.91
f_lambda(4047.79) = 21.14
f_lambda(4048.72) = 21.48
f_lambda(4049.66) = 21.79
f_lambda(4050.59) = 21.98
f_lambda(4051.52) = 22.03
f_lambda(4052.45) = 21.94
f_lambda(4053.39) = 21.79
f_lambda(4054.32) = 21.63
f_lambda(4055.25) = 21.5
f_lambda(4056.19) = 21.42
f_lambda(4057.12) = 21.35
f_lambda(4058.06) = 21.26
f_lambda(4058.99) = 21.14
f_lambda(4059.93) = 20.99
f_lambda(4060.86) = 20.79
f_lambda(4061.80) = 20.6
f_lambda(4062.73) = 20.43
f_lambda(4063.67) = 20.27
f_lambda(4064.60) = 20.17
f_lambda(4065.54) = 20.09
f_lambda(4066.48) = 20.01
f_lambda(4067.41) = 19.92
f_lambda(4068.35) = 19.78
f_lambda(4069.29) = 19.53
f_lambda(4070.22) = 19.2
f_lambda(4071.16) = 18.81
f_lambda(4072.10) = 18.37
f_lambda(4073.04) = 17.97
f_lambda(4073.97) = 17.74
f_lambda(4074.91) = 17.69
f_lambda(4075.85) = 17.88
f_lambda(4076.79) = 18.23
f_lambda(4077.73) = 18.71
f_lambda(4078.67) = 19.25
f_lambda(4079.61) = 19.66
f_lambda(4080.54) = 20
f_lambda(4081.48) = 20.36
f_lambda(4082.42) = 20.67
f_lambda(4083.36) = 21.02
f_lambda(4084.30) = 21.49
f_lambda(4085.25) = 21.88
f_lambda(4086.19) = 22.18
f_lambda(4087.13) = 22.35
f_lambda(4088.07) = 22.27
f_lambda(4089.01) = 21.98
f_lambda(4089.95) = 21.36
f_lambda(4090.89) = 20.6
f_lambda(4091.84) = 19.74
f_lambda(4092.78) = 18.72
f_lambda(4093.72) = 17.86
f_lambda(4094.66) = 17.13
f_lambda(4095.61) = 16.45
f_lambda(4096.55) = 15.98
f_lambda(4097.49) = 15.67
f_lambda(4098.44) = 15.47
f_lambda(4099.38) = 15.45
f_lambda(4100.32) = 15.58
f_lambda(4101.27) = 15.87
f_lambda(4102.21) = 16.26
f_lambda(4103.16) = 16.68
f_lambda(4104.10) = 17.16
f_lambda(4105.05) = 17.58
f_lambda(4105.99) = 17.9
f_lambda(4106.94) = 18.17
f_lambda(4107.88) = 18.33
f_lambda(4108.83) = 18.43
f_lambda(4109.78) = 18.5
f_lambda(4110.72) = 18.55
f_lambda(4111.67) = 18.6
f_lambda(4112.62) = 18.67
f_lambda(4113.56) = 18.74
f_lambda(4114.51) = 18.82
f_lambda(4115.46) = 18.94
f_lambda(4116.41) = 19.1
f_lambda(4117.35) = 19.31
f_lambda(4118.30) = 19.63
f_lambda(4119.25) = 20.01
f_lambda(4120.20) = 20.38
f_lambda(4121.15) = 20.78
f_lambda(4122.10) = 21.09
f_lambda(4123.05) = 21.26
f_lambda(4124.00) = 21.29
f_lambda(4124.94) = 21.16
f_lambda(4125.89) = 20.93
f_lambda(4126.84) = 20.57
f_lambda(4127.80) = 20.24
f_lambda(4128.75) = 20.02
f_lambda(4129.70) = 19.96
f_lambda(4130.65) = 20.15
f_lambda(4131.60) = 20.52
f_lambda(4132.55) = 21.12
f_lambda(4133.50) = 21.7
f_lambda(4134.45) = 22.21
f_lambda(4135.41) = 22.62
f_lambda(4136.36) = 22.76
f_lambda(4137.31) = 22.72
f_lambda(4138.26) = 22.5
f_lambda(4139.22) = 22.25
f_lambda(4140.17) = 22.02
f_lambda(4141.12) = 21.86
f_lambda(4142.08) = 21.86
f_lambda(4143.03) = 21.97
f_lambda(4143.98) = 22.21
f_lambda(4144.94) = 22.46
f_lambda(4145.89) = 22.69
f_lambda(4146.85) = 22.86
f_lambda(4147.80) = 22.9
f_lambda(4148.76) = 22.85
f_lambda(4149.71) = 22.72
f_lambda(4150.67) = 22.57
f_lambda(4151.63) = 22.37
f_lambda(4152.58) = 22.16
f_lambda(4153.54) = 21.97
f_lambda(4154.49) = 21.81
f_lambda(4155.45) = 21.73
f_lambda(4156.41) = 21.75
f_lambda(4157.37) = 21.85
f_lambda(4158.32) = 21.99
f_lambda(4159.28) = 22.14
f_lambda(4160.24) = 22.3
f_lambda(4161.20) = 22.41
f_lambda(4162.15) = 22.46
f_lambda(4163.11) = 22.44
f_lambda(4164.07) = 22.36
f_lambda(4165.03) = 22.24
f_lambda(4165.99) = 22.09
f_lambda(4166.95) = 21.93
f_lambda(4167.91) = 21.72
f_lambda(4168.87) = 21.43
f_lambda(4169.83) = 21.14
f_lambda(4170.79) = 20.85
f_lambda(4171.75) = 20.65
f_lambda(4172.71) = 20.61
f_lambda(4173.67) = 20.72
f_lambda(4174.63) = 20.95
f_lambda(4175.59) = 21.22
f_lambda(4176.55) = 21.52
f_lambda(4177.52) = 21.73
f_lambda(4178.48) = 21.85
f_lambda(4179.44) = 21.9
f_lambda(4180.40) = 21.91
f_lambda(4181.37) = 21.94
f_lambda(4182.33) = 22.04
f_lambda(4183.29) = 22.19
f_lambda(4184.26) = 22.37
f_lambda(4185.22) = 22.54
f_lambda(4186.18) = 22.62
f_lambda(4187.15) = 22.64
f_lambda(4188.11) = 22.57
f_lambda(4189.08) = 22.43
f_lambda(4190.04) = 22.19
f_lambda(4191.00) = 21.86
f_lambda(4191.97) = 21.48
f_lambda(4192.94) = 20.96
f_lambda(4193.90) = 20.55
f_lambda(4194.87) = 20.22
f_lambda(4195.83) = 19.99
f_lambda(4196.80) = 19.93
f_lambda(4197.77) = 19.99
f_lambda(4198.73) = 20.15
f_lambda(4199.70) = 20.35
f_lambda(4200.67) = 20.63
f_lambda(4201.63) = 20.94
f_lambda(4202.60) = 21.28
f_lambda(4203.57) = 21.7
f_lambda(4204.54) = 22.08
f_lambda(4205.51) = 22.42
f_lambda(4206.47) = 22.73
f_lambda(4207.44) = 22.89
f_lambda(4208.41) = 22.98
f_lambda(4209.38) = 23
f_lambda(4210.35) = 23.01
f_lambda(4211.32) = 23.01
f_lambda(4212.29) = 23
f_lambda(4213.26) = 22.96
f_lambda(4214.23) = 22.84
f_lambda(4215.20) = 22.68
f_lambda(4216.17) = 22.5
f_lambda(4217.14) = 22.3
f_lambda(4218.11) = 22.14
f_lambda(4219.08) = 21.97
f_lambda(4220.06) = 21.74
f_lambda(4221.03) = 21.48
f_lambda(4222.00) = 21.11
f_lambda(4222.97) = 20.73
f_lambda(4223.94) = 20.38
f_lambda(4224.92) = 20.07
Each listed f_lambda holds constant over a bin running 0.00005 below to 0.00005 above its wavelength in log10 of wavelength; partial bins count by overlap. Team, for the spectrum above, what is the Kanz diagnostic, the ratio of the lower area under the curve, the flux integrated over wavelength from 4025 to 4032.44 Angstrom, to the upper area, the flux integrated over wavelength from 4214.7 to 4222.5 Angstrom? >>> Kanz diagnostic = 1.02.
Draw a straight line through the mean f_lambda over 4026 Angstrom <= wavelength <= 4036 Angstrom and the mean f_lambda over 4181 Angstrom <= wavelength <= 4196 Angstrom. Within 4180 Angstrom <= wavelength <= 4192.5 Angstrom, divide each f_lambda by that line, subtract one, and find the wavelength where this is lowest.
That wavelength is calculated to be 4191.97 Angstrom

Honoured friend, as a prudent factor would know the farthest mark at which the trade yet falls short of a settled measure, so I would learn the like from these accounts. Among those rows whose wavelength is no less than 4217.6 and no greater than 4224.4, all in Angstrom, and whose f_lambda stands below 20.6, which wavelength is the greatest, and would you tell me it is 4223.94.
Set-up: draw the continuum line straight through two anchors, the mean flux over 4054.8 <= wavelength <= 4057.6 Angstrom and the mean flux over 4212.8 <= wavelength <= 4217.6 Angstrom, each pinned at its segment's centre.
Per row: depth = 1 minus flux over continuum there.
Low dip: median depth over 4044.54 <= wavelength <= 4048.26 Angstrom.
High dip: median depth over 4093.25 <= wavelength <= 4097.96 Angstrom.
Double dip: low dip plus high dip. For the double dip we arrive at 0.26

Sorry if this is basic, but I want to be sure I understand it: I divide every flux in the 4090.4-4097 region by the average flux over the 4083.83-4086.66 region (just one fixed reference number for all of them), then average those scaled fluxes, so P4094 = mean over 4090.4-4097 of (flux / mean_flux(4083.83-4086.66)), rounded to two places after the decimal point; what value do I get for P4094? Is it 0.83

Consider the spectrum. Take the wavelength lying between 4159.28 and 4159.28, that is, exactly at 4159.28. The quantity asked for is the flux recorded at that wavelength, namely 22.14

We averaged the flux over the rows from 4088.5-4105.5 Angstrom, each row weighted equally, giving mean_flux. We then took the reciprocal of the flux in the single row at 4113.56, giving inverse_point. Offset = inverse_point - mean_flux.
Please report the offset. -17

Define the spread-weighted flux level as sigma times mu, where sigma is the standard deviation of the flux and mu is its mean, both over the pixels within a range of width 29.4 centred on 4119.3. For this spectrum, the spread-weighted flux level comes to 23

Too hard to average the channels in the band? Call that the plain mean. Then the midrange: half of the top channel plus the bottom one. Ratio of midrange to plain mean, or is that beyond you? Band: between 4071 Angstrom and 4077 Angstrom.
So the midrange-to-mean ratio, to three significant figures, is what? 1.01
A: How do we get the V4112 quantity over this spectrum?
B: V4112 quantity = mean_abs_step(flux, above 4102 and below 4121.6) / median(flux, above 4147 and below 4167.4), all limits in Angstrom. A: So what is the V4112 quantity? 0.0102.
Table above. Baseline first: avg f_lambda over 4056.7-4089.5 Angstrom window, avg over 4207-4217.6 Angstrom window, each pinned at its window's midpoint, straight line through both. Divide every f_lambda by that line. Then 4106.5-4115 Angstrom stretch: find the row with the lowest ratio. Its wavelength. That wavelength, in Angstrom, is 4106.94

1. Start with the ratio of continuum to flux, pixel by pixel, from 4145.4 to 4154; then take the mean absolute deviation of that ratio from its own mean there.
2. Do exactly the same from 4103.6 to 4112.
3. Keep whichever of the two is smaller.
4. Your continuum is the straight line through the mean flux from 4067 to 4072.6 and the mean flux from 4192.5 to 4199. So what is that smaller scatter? 0.0112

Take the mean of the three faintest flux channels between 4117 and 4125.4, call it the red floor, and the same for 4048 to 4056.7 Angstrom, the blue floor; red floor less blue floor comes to -1.8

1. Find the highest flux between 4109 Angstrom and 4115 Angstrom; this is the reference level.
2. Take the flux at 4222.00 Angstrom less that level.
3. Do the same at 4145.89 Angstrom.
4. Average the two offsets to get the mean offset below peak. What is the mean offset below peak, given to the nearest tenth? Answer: 3.1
